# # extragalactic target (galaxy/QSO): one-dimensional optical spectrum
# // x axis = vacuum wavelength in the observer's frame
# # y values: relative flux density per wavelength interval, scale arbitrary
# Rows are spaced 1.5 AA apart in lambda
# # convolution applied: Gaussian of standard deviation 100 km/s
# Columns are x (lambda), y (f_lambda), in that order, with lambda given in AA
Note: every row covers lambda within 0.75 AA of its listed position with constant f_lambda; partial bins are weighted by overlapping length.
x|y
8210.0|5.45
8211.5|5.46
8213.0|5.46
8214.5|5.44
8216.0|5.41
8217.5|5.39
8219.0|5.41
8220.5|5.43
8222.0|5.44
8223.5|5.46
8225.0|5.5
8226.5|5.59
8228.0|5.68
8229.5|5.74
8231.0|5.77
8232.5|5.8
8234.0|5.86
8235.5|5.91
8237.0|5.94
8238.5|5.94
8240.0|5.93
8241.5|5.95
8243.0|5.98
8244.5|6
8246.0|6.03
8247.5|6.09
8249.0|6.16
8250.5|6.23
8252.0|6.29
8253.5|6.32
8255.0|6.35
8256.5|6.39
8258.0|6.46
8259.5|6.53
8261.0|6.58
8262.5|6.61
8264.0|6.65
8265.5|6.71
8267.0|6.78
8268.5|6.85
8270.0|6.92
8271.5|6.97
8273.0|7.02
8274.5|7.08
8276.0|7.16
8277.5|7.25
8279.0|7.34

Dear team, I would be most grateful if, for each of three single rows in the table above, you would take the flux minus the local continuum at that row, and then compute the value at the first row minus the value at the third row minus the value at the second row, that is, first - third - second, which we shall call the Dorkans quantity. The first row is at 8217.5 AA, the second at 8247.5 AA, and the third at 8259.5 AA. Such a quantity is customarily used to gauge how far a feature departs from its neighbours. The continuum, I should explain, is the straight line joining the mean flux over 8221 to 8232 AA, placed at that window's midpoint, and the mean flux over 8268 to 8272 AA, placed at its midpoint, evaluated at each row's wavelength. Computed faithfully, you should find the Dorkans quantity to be 0.27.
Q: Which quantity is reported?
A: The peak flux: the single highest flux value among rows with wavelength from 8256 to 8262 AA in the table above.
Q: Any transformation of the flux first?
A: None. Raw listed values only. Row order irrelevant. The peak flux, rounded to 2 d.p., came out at 6.58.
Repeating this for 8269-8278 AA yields 7.25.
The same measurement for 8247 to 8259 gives 6.46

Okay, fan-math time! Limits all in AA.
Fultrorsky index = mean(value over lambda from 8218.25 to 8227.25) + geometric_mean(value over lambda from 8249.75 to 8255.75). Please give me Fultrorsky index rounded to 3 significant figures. 11.8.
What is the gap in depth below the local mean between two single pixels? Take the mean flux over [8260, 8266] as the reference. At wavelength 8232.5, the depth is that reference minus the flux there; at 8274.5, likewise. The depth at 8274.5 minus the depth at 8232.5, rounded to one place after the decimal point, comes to -1.3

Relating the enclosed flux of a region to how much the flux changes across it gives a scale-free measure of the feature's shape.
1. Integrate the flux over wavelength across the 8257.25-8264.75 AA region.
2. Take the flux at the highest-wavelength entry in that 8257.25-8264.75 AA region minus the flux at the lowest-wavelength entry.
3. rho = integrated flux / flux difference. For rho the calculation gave 259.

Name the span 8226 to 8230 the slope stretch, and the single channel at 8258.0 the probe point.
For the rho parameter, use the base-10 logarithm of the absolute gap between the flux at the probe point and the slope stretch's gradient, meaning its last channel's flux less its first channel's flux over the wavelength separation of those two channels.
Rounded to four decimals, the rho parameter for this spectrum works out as 0.8069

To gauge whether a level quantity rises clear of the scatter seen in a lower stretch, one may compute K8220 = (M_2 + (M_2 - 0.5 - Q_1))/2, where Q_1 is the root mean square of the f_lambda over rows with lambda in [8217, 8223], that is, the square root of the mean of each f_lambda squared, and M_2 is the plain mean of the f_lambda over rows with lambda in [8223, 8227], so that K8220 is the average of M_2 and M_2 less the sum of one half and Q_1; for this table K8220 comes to 2.6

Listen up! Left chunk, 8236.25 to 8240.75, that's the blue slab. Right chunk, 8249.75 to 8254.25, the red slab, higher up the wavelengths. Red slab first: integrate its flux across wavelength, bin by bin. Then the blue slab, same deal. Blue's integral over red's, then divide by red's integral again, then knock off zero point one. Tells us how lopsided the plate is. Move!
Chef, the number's -0.067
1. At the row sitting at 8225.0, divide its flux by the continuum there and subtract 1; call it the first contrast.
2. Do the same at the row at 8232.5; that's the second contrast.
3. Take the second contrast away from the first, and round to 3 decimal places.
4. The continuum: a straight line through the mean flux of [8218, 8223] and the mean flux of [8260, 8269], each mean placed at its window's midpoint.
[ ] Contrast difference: -0.015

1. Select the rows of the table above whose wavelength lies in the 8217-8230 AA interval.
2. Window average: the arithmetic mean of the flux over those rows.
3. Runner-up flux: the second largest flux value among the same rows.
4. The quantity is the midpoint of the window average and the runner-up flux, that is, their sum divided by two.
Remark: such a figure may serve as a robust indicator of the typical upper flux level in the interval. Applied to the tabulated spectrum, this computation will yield 5.6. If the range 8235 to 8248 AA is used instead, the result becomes 6.0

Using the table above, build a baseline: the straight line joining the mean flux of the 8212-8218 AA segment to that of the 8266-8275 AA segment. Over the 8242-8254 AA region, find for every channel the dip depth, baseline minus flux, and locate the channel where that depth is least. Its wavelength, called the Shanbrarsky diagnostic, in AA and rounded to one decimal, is 8252.0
